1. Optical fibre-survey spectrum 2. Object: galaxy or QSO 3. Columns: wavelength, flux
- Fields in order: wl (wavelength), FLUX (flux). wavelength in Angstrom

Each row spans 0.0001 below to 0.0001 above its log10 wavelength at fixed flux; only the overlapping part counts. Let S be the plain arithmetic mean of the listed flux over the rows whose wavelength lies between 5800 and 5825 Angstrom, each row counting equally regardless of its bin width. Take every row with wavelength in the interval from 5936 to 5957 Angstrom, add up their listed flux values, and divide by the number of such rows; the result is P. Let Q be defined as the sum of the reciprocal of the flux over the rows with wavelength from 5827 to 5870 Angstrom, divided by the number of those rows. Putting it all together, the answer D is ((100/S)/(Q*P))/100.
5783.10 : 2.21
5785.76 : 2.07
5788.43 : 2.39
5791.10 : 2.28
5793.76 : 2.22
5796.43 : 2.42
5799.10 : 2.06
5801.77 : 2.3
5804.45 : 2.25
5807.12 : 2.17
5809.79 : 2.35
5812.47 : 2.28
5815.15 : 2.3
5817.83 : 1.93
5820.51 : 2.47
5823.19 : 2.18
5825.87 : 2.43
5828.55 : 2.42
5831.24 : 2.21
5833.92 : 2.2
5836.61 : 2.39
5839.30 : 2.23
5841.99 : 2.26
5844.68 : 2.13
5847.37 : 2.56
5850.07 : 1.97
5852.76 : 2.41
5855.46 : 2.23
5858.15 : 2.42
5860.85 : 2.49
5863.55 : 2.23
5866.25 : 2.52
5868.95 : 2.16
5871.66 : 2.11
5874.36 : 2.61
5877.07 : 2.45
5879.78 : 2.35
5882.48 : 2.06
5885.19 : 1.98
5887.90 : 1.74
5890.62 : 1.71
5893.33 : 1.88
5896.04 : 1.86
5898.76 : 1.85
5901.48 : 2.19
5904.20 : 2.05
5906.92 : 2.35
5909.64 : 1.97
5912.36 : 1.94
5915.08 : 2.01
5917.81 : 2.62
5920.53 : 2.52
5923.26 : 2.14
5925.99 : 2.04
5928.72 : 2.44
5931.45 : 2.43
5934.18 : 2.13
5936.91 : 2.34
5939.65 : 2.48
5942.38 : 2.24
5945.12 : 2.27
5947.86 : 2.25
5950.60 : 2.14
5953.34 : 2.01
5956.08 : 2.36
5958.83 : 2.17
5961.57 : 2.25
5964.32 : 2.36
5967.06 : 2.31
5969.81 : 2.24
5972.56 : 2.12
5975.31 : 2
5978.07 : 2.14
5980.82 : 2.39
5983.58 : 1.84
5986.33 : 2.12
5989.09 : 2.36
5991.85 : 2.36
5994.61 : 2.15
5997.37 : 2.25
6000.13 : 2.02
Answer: 0.451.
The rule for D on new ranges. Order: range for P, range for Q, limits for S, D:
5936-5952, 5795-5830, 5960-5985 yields 0.453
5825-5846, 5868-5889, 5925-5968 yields 0.416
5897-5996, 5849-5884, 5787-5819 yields 0.462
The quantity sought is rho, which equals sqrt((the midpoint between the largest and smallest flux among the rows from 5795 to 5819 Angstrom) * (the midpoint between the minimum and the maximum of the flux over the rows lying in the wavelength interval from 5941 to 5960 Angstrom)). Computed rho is 2.18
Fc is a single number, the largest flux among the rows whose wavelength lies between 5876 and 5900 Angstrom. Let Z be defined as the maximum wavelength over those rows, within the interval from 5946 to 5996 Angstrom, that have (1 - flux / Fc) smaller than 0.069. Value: 5991.85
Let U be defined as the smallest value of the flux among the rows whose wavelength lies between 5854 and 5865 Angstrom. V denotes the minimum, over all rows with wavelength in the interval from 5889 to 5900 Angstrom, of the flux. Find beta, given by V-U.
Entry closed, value -0.5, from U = 2.23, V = 1.71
